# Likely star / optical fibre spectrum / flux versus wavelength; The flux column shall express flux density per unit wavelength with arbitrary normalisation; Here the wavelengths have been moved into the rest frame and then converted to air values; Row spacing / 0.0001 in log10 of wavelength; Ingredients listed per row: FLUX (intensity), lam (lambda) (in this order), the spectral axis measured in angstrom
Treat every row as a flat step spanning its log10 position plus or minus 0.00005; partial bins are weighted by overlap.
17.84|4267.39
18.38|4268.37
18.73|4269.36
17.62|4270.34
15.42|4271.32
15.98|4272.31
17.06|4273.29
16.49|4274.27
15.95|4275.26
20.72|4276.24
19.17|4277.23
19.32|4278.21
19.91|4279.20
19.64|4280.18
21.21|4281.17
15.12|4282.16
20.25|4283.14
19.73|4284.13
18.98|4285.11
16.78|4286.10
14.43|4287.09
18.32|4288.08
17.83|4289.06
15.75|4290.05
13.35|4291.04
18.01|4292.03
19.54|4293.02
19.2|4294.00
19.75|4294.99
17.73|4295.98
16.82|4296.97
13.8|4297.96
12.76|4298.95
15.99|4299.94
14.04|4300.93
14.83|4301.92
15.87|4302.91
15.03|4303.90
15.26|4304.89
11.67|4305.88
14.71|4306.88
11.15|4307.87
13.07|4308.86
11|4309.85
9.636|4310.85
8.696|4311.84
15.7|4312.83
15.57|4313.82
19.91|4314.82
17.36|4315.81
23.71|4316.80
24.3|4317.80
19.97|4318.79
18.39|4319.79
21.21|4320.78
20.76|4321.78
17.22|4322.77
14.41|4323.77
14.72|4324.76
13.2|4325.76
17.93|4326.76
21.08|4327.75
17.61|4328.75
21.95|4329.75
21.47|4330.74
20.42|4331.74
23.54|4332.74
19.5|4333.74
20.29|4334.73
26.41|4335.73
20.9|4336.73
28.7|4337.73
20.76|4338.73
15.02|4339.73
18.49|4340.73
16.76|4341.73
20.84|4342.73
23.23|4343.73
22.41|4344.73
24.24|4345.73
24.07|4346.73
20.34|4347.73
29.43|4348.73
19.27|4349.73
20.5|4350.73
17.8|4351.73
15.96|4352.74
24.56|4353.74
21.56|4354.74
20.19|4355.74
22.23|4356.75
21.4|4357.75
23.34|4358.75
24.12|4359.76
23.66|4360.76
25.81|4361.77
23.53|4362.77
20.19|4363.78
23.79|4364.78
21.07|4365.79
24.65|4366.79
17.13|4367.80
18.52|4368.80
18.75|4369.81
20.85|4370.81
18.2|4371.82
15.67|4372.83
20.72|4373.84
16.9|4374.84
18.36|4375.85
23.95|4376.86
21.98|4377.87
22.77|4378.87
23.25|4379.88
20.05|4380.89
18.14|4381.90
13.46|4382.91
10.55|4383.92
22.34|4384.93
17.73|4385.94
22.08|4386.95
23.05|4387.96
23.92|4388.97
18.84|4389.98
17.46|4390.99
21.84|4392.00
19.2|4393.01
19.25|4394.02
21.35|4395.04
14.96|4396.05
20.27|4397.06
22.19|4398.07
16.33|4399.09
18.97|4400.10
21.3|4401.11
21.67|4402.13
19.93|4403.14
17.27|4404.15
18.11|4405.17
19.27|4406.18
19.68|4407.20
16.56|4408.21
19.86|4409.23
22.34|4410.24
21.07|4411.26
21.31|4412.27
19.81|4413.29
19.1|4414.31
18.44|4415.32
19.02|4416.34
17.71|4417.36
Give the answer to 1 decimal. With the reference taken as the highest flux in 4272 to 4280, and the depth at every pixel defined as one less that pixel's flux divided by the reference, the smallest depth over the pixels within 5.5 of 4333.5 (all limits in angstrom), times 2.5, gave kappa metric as -1.0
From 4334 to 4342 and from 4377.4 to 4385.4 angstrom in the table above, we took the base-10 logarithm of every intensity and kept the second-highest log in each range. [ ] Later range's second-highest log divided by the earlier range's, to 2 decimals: 0.95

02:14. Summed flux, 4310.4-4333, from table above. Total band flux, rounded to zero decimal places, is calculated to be 419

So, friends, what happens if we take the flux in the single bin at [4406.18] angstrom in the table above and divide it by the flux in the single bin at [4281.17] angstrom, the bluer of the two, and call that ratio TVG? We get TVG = 0.91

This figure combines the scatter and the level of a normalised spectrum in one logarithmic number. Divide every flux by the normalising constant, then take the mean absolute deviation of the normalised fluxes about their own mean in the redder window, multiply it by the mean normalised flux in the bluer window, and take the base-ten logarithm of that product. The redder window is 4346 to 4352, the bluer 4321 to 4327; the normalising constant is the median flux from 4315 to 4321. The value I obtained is -0.90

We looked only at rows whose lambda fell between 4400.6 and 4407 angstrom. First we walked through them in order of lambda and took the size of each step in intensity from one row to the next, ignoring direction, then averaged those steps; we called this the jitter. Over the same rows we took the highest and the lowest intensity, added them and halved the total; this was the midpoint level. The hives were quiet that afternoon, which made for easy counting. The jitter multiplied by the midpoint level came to 26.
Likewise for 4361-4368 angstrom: 82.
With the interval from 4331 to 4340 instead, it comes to 112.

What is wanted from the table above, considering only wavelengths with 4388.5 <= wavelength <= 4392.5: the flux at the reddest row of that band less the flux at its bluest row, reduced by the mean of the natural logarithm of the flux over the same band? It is -5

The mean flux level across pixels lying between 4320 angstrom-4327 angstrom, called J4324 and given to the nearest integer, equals 17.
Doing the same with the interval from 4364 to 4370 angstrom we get 21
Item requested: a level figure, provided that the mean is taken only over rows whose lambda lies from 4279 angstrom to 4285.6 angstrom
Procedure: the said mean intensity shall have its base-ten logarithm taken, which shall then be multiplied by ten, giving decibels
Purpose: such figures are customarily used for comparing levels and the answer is 12.8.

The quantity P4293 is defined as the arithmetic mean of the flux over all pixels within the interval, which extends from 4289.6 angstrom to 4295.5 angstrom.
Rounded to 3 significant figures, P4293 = 17.6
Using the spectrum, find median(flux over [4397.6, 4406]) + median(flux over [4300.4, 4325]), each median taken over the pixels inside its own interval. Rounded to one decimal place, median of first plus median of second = 34.7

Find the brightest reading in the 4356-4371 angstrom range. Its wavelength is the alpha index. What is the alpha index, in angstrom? 4361.77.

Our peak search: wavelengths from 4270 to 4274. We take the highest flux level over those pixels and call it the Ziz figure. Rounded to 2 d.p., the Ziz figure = 17.62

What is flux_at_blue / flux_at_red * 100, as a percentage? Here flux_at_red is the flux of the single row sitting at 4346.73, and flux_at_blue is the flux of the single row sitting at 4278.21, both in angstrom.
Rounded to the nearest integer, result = 80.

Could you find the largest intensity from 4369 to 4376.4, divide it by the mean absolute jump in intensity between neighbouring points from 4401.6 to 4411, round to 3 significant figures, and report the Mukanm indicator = 10.6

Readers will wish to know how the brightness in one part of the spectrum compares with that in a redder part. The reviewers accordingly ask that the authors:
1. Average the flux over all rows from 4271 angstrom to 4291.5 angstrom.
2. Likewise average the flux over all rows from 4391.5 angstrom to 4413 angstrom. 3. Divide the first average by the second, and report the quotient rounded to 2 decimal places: 0.90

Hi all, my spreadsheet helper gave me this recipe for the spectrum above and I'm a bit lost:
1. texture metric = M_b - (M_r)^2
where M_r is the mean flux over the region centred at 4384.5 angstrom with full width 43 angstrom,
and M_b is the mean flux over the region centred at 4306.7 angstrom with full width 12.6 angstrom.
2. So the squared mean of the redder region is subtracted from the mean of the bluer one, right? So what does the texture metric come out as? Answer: -375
